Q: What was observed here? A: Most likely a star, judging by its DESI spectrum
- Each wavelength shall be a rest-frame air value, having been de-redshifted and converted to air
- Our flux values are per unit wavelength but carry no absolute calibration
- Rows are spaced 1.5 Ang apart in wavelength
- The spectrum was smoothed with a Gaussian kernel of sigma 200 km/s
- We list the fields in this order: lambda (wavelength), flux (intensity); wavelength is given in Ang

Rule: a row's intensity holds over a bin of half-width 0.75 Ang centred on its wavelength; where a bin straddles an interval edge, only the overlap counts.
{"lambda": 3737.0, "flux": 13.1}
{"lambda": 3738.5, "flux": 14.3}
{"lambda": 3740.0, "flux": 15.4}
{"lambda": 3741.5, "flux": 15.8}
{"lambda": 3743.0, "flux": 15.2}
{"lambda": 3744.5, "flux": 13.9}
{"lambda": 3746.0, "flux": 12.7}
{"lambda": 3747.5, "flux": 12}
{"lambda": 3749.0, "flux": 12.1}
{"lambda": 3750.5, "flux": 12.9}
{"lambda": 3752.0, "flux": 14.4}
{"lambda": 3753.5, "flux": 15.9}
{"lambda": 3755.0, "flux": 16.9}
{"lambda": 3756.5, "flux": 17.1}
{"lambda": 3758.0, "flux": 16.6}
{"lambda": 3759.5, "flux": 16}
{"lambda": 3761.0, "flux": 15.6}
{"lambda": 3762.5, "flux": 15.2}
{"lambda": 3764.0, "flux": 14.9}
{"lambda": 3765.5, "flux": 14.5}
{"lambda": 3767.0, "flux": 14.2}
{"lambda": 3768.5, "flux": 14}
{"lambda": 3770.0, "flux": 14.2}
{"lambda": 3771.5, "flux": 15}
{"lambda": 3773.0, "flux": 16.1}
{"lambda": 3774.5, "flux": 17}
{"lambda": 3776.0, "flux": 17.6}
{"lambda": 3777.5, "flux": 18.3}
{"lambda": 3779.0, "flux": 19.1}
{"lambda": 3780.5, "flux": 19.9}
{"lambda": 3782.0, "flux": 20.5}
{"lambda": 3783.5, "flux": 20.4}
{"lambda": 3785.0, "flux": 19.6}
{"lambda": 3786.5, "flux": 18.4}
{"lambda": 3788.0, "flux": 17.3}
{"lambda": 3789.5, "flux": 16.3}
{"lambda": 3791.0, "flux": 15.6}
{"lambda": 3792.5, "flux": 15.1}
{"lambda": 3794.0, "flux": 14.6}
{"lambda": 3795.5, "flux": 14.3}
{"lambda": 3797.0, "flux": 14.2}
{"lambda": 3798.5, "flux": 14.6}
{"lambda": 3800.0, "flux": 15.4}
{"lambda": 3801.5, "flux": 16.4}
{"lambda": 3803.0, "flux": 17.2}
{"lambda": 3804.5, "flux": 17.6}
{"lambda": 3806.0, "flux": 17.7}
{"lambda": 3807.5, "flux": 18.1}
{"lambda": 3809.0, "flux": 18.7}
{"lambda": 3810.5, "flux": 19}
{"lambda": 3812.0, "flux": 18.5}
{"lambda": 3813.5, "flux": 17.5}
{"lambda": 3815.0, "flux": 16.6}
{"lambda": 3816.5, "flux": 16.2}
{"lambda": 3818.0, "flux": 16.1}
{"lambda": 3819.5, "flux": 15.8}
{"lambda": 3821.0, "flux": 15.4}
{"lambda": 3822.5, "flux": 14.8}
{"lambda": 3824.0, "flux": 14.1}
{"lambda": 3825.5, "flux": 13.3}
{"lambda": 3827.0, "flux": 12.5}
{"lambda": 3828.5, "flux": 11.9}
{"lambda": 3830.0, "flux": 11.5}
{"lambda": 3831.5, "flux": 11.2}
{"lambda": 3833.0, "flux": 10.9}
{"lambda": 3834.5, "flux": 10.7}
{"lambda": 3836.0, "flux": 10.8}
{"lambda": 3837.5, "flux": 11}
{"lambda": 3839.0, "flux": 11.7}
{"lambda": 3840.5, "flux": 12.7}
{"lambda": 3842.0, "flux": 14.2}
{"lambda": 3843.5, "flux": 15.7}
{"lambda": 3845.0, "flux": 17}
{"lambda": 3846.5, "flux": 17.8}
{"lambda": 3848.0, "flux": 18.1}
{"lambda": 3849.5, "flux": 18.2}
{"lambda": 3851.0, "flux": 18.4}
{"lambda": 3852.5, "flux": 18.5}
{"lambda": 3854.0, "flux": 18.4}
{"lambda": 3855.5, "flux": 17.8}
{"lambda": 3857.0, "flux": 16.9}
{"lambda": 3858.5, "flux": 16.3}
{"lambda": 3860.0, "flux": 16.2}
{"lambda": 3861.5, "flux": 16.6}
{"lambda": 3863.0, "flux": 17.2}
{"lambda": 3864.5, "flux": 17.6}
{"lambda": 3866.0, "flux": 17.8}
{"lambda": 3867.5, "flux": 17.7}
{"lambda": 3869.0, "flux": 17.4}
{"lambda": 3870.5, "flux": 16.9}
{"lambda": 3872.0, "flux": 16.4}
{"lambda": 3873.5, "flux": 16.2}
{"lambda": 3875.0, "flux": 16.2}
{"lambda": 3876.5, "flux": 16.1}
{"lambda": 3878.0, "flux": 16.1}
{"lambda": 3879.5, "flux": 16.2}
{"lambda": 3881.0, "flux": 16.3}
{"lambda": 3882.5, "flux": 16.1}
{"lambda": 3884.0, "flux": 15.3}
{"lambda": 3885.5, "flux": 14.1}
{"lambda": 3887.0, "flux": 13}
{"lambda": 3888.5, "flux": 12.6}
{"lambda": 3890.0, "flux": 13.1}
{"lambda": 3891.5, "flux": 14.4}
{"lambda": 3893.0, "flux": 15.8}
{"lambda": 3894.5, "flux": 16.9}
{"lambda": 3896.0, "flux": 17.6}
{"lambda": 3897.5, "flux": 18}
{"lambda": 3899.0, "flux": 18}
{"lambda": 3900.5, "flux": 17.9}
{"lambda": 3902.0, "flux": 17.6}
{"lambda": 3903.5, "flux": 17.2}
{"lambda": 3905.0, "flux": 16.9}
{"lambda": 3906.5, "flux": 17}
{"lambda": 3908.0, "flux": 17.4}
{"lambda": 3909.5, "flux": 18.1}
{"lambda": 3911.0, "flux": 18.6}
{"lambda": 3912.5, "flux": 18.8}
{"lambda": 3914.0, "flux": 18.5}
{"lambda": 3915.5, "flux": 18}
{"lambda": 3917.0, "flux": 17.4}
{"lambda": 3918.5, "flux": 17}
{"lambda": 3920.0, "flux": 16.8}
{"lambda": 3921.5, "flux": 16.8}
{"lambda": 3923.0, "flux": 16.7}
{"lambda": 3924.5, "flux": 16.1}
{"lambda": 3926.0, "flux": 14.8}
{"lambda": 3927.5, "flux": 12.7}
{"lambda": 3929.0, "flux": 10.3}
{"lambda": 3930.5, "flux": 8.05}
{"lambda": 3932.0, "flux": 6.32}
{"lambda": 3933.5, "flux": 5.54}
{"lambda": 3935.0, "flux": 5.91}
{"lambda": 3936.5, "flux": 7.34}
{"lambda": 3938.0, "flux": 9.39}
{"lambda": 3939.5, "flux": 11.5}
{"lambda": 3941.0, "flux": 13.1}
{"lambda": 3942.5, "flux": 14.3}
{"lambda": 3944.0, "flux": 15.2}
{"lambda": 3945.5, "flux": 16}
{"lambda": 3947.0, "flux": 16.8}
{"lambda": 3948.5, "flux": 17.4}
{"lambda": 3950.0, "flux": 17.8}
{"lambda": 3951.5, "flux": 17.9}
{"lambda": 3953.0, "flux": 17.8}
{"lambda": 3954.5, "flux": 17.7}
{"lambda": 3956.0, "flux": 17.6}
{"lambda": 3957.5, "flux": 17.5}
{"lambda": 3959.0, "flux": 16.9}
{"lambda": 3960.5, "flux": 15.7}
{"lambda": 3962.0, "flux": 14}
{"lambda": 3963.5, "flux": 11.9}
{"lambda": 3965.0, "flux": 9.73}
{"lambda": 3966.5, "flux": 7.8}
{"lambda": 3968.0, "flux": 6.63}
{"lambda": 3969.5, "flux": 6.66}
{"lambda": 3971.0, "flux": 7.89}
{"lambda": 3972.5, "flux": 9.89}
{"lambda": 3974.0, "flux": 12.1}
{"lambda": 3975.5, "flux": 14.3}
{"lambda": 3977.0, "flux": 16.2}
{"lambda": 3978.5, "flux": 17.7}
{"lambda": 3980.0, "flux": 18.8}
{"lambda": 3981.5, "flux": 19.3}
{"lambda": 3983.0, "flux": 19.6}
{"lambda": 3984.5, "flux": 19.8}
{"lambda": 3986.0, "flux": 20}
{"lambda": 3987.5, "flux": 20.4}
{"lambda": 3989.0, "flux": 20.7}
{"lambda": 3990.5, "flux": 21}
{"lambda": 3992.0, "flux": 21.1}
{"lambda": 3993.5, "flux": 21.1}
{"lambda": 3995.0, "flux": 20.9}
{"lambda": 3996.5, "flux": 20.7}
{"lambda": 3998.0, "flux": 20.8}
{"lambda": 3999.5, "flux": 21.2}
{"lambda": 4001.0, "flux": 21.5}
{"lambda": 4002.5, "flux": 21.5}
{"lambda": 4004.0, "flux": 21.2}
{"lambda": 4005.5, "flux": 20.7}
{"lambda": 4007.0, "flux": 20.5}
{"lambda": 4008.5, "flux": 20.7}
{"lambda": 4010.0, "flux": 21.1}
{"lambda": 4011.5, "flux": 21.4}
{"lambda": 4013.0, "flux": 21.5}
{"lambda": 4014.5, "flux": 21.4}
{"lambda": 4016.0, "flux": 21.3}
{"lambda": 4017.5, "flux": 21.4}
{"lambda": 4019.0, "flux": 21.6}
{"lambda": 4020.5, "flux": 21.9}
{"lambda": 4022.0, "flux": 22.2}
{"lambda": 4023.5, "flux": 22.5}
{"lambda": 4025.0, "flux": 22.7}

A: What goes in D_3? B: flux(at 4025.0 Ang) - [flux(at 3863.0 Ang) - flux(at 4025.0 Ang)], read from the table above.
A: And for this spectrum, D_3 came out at 28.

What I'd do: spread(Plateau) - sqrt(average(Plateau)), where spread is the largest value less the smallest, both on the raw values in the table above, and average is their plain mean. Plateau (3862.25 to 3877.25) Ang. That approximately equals -2.4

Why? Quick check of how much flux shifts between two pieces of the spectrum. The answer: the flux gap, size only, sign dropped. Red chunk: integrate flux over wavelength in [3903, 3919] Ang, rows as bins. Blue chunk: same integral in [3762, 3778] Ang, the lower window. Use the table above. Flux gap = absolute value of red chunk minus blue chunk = 36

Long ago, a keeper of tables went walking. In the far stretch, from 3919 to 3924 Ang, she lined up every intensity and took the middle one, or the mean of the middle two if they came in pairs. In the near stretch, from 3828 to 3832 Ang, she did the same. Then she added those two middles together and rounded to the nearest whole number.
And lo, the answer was 28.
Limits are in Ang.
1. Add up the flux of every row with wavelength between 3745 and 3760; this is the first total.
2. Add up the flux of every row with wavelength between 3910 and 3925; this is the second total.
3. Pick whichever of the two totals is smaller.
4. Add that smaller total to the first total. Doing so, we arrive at 293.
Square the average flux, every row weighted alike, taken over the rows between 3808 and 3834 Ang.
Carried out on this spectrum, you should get 223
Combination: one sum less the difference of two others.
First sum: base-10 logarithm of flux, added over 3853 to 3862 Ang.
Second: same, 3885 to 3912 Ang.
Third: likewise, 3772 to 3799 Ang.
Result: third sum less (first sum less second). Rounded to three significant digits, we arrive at 36.6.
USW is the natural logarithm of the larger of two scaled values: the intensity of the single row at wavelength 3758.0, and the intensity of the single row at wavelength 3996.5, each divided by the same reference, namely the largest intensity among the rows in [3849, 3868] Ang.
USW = 0.11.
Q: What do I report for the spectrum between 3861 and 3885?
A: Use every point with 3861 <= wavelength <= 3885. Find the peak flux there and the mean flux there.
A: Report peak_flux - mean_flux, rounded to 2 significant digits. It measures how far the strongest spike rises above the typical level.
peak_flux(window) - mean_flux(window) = 1.2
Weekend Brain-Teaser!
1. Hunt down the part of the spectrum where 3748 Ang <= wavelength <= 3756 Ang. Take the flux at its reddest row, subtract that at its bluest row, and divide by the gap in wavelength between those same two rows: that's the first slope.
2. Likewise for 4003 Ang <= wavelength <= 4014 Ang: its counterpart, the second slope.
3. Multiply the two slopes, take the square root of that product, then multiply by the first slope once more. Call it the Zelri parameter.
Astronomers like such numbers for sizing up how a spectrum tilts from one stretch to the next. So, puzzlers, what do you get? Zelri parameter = 0.13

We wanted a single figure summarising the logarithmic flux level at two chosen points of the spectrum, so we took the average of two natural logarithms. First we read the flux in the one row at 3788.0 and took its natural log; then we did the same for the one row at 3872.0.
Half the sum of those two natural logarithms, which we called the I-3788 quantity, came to 2.82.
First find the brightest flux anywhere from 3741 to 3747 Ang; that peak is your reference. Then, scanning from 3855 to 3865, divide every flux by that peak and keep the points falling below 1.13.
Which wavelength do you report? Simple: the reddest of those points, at 3864.5 Ang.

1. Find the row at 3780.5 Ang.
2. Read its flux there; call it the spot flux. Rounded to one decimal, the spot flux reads 19.9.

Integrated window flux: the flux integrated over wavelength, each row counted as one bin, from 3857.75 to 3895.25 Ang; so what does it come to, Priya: 598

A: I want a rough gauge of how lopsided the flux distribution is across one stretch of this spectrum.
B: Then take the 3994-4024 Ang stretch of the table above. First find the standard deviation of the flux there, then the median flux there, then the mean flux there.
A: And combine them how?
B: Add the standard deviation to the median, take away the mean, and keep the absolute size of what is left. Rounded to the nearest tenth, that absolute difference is 0.6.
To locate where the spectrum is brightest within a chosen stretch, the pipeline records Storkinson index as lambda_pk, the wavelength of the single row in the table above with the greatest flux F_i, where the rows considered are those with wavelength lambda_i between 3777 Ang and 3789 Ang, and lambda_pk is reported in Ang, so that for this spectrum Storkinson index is 3782.0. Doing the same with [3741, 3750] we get 3741.5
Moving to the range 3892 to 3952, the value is 3912.5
